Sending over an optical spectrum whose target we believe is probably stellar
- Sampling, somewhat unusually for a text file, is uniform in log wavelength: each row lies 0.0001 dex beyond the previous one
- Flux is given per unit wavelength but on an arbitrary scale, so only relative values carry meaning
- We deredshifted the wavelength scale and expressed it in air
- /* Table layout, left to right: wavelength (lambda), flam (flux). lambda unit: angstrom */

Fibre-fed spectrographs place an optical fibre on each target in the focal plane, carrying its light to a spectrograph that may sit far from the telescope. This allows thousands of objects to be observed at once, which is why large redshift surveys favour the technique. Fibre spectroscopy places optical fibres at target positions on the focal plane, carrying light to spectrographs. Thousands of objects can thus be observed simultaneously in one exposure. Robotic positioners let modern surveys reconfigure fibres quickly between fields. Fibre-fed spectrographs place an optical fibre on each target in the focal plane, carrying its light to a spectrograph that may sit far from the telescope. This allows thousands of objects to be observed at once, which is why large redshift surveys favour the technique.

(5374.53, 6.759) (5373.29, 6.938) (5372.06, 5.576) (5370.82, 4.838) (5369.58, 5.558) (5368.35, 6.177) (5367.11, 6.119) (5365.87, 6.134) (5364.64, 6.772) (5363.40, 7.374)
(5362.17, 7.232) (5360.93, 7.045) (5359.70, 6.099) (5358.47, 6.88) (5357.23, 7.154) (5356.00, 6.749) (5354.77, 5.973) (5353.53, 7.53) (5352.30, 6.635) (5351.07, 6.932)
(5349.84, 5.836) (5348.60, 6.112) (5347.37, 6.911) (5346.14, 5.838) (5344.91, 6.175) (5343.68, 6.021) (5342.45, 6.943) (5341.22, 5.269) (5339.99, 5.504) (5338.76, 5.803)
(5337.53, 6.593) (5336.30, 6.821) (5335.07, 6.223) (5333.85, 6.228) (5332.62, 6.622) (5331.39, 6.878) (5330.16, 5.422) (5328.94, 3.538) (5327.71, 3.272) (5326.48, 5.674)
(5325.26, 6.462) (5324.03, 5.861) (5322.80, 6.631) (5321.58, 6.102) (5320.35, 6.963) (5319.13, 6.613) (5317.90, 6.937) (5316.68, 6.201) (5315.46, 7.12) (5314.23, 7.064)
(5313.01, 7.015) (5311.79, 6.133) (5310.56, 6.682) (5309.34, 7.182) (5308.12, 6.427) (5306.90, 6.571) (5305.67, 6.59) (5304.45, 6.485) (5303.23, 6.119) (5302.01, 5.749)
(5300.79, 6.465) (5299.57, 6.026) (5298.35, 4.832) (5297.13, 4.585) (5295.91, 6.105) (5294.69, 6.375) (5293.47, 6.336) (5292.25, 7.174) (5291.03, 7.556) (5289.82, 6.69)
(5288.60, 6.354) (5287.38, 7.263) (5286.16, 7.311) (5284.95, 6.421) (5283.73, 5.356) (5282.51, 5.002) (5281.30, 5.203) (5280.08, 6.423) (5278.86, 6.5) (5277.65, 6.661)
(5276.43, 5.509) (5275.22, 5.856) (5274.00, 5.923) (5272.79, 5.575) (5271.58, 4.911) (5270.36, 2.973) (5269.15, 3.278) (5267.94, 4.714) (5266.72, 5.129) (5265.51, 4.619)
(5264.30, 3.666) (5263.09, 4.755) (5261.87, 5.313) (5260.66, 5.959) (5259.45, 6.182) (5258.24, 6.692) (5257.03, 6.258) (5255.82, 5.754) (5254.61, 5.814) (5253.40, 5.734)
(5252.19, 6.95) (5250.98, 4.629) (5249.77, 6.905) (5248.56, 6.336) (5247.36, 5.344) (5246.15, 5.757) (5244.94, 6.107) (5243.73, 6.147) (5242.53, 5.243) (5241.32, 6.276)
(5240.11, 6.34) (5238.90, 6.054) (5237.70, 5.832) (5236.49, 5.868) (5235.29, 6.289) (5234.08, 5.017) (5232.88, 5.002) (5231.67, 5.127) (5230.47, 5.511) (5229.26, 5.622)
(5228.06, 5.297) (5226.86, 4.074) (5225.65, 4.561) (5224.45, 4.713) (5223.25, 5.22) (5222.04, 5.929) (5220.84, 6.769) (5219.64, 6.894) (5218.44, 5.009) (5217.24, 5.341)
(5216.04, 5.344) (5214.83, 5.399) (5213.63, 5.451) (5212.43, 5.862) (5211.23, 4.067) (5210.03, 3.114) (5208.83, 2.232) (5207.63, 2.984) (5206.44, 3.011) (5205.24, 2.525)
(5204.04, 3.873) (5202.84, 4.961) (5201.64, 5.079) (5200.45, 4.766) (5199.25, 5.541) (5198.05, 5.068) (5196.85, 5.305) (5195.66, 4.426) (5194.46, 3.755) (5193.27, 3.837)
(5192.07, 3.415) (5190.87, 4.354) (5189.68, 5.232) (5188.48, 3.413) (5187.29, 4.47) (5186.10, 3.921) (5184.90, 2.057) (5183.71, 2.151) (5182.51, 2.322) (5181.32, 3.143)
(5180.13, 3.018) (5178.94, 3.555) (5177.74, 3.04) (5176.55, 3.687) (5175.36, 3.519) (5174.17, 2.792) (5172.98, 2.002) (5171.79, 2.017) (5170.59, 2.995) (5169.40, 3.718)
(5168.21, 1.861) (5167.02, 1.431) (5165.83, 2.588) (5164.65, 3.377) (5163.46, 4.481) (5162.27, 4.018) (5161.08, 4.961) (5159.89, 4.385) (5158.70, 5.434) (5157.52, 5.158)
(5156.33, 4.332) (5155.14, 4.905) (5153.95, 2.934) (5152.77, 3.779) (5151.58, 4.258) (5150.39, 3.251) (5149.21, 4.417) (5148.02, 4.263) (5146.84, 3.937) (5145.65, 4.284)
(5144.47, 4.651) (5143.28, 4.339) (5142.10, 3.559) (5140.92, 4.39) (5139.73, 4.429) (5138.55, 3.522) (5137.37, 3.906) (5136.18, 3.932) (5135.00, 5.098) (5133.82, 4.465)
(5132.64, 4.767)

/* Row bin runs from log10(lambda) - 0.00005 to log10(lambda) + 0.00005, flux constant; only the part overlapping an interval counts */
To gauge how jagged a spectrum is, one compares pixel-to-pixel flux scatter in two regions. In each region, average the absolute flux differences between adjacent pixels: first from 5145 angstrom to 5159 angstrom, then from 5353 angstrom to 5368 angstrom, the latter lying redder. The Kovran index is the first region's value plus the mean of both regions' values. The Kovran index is 1.4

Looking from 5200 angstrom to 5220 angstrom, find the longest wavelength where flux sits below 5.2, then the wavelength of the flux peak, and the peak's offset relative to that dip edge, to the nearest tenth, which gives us 1.2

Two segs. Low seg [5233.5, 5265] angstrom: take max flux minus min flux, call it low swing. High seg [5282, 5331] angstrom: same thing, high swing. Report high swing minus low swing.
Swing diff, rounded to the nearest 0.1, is 1.0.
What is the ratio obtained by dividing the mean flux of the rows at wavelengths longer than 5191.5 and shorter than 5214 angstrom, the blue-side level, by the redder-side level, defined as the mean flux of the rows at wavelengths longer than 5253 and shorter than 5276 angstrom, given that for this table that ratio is 0.80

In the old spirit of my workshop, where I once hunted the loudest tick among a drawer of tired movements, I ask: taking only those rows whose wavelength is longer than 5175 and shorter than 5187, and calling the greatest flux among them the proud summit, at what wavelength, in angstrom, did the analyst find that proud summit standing 5186.10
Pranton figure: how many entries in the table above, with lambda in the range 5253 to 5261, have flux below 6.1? 4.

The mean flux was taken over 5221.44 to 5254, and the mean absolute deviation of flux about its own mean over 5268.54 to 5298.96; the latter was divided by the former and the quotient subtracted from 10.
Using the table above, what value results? 9.84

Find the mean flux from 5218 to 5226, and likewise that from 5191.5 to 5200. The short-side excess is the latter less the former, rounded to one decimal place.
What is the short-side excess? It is -1.1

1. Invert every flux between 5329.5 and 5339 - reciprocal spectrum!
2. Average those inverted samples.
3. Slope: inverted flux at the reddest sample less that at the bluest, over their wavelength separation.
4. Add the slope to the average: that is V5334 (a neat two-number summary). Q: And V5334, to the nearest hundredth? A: 0.16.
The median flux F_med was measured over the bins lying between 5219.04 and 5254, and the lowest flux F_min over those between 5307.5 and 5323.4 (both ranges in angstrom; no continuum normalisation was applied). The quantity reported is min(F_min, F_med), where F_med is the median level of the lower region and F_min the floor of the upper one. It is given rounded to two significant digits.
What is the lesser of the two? 5.8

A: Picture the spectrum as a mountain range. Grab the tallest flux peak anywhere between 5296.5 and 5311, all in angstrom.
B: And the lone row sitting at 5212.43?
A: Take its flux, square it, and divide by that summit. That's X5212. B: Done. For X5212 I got 4.8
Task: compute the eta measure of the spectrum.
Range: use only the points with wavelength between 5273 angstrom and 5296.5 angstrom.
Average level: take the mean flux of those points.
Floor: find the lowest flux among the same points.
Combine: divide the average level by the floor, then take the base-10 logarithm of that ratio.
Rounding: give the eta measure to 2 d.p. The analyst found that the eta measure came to 0.10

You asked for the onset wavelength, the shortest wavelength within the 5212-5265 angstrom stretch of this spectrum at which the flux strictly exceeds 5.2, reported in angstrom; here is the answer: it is 5212.43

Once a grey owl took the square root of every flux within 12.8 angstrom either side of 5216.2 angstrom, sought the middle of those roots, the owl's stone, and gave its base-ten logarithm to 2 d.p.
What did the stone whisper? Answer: 0.35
